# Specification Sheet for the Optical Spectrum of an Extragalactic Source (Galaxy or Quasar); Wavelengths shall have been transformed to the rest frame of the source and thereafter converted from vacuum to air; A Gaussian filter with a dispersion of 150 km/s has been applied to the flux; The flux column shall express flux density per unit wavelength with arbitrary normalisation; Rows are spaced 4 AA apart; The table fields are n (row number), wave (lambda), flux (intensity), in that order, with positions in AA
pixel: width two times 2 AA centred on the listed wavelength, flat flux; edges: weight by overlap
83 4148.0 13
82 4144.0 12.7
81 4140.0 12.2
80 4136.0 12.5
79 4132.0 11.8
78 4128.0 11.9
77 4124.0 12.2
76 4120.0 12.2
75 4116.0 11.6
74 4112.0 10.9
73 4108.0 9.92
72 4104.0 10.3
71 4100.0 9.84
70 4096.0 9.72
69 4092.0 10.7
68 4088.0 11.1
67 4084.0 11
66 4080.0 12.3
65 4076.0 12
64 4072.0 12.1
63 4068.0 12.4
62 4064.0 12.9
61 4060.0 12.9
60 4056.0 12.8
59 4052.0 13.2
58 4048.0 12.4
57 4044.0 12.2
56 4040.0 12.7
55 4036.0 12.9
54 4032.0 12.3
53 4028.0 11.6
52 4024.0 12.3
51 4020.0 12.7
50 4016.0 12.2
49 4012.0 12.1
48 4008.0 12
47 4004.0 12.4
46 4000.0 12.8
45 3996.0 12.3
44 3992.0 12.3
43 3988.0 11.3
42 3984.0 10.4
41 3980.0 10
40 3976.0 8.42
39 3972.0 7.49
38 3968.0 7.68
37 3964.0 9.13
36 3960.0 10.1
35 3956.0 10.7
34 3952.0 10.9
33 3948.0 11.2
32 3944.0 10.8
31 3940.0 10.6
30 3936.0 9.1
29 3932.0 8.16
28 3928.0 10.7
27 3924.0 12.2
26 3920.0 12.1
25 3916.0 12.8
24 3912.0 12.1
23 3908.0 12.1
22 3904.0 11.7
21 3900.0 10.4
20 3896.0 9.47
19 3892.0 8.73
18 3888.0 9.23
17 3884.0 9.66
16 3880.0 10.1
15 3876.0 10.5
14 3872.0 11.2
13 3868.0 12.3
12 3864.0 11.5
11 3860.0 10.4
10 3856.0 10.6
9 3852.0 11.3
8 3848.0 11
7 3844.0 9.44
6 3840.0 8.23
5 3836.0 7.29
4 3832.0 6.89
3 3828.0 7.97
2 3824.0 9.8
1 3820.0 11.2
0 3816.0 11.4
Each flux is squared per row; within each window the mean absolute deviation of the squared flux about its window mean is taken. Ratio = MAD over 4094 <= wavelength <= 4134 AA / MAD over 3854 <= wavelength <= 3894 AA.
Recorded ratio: 1.2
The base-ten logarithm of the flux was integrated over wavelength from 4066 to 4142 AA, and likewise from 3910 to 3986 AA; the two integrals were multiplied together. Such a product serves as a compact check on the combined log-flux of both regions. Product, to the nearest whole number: 6130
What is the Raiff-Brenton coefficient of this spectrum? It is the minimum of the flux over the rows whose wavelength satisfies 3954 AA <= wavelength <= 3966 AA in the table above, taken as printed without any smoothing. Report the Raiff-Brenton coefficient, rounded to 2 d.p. 9.13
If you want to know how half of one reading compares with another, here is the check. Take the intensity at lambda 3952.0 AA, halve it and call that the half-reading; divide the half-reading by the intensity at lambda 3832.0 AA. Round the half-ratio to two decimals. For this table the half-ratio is 0.79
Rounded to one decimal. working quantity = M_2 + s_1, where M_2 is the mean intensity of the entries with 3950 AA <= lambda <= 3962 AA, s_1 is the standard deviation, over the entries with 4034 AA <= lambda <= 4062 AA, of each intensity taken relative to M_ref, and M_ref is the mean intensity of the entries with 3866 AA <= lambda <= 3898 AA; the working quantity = 10.9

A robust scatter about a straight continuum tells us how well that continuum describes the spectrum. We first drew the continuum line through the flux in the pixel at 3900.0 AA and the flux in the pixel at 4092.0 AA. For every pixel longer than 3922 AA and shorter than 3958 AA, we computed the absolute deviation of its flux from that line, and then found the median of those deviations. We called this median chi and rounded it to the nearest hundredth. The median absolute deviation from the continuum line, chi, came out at 0.42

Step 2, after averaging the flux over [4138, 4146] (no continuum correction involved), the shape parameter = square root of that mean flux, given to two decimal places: 3.53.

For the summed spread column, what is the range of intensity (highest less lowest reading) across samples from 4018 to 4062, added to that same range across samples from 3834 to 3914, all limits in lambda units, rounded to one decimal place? 6.6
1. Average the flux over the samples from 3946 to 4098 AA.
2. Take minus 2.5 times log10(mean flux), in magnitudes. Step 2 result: -2.65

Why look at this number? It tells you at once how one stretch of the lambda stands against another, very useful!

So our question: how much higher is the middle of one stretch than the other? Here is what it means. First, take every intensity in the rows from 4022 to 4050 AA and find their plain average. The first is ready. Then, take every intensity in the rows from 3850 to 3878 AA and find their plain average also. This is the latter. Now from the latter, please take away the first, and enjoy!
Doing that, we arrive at -1.2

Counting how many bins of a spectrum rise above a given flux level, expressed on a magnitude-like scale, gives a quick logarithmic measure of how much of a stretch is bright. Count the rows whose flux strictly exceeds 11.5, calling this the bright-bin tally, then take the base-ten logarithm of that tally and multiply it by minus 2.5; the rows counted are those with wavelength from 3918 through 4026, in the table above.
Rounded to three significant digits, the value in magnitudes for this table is -2.60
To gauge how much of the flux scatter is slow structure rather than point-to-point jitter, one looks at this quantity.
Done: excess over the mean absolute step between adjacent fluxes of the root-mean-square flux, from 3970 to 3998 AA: 9.7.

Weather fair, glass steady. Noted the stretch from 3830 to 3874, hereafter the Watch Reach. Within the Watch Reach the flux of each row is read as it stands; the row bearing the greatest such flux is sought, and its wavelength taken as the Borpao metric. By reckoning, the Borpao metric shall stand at 3868.0 AA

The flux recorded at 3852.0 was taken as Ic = 11.3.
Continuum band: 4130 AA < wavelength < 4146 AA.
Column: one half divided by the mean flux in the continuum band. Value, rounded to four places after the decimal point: 0.0407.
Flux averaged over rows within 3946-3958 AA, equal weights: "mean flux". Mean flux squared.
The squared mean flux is 120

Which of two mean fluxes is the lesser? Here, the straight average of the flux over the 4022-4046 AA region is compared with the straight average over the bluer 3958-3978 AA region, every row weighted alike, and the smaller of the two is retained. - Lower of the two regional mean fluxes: 8.6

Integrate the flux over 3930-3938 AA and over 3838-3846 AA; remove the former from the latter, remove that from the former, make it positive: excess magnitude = 67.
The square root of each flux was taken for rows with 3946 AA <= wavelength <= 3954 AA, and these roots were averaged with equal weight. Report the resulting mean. 3.32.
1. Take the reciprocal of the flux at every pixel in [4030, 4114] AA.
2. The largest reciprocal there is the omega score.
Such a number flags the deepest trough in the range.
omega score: 0.10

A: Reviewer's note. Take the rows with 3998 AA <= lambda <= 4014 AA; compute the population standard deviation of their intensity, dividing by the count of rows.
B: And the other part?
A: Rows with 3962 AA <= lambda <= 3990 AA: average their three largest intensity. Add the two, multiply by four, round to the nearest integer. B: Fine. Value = 44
